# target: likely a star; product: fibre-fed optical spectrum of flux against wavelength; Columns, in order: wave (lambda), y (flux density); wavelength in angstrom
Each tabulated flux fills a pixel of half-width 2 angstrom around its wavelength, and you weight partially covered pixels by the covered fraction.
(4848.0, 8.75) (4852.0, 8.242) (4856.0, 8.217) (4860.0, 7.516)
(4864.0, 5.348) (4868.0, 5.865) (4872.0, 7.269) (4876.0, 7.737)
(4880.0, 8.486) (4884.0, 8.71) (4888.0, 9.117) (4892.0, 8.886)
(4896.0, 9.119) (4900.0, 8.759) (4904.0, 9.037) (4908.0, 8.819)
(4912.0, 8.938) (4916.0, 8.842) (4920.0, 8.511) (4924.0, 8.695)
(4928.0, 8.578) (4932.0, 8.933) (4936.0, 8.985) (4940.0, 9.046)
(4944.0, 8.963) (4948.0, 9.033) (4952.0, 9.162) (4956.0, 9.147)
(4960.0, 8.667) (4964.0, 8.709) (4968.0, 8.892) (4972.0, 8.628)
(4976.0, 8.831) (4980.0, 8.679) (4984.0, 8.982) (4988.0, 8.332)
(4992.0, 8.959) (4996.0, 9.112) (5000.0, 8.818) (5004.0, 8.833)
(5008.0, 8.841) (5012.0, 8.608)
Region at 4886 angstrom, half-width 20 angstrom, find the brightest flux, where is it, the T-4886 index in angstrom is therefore 4896.0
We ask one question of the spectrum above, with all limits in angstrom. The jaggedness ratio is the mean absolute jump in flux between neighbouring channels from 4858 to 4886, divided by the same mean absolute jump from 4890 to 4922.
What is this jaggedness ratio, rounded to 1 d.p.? 3.9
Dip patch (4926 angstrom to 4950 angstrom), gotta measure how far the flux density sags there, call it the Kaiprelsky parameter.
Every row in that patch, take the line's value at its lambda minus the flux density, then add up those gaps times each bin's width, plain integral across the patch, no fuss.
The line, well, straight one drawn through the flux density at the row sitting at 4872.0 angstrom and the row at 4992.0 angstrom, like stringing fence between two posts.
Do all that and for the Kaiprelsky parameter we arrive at -17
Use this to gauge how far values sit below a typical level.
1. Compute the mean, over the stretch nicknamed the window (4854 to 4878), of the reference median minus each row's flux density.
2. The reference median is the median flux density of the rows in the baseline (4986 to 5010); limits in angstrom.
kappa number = 1.8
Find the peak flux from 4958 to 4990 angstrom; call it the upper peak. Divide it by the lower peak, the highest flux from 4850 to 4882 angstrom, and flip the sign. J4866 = -1.06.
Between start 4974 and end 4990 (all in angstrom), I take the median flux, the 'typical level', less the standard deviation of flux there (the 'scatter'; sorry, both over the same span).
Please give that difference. 8.5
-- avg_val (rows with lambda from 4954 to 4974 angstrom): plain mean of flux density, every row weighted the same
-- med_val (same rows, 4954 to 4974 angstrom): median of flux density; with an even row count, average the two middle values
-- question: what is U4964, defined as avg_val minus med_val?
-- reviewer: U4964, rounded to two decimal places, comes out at 0.10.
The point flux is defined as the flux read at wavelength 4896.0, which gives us 9.119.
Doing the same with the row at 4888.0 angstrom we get 9.117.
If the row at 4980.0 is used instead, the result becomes 8.679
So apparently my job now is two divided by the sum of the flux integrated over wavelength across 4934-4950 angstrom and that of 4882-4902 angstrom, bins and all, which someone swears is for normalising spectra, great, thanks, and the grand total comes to 0.0062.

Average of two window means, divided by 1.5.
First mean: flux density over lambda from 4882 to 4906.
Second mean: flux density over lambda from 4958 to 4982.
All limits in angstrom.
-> 5.89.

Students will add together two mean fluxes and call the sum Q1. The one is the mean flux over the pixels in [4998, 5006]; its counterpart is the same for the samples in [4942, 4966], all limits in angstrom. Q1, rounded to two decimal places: 17.77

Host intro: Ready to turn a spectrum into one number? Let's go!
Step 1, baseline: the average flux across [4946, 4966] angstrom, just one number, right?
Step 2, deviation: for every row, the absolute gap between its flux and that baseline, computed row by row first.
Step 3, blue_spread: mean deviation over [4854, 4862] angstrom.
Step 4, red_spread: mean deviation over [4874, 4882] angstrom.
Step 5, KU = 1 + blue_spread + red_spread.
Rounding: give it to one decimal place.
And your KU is 2.9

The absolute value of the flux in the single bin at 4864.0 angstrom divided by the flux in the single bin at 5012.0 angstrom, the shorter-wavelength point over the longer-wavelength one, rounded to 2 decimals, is 0.62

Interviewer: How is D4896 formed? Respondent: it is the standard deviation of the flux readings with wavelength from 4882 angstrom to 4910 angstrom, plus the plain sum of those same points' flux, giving 62.6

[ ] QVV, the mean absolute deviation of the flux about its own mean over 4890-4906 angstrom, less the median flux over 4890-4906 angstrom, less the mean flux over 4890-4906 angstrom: -17.8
